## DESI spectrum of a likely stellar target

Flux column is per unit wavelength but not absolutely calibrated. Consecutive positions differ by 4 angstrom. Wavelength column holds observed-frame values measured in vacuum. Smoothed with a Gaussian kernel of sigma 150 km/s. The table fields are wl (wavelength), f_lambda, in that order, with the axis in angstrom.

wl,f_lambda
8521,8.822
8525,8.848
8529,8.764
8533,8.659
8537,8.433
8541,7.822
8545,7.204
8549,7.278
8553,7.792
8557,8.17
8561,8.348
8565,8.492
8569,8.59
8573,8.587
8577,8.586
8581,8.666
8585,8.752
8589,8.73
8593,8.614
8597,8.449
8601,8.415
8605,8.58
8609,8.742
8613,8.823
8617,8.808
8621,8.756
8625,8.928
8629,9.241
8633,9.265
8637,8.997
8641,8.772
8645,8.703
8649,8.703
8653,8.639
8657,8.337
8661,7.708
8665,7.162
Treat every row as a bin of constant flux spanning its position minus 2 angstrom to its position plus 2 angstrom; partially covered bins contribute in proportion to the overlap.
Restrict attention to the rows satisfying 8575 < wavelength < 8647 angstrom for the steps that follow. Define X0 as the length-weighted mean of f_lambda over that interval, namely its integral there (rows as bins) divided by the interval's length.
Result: 8.8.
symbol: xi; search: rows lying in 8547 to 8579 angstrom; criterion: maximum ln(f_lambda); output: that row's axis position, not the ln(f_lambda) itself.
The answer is 8569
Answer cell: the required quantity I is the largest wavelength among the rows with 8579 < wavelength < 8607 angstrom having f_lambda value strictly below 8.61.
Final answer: 8605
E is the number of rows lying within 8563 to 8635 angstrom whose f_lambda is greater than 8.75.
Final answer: 7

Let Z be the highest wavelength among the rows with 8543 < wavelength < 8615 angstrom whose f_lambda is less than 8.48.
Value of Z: 8601 angstrom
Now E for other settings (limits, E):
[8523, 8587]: 3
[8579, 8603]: 1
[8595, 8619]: 2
